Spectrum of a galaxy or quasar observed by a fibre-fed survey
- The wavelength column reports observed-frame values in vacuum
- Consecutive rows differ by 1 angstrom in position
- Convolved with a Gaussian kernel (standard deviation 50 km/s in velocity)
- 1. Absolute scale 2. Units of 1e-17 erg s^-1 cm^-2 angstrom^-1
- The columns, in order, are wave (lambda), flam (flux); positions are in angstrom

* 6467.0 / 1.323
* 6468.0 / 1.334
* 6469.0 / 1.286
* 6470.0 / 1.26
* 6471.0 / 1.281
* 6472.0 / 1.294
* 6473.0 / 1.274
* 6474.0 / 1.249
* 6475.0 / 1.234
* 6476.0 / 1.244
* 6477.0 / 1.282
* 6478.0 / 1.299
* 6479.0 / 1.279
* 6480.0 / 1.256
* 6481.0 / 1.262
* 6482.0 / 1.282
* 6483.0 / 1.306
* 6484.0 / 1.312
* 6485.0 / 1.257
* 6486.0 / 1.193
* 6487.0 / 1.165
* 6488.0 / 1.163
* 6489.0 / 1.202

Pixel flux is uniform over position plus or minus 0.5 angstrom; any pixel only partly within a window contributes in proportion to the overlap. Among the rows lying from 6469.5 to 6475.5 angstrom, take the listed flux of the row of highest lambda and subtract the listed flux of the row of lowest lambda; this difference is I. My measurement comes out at -0.03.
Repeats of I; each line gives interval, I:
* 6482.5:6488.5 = -0.14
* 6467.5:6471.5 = -0.05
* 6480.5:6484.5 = 0.05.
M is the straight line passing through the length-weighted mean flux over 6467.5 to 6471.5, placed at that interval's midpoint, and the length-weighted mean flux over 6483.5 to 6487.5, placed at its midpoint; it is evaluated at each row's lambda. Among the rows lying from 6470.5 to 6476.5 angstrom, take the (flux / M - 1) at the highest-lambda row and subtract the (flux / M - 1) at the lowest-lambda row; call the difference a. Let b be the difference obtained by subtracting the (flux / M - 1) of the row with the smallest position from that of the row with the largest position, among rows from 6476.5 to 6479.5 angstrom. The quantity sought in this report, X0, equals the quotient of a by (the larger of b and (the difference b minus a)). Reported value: -0.8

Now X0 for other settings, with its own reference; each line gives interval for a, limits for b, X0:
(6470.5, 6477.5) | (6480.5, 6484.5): 0.4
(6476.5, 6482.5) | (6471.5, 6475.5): -0.4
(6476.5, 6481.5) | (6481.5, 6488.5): 0.1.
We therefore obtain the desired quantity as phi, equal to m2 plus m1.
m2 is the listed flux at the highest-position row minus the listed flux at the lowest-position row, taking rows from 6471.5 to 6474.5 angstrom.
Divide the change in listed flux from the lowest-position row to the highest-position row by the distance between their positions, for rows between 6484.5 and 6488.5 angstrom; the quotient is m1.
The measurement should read -0.076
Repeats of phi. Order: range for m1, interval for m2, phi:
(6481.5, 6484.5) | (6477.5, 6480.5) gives -0.028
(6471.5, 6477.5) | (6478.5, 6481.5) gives -0.019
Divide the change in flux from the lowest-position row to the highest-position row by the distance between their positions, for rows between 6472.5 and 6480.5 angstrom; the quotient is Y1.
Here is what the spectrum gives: -0.003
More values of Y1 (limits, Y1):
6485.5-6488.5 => -0.015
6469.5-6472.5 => 0.017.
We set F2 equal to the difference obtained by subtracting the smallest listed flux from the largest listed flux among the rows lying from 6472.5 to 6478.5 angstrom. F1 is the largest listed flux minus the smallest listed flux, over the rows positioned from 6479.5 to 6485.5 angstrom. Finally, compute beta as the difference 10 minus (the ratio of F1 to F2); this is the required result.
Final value 9.1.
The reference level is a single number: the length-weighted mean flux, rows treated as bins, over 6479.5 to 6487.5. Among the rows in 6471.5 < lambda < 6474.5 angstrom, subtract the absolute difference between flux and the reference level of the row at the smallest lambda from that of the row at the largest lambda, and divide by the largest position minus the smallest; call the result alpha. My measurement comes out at -0.017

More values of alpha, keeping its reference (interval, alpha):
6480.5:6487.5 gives 0.014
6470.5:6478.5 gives 0.003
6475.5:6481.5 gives 0.000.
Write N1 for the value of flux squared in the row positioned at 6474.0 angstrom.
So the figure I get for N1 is 1.56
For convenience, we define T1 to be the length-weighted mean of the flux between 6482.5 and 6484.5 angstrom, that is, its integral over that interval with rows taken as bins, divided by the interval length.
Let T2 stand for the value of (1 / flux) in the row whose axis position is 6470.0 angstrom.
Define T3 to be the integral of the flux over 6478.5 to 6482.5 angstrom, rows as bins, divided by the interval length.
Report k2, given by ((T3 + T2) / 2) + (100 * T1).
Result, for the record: 132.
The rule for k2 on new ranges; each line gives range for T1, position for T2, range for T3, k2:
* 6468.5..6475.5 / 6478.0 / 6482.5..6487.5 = 128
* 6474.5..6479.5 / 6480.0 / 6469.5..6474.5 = 128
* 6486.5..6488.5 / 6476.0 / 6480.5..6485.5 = 117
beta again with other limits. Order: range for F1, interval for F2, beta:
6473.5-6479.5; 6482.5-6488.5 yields 9.6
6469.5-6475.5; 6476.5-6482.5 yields 8.6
